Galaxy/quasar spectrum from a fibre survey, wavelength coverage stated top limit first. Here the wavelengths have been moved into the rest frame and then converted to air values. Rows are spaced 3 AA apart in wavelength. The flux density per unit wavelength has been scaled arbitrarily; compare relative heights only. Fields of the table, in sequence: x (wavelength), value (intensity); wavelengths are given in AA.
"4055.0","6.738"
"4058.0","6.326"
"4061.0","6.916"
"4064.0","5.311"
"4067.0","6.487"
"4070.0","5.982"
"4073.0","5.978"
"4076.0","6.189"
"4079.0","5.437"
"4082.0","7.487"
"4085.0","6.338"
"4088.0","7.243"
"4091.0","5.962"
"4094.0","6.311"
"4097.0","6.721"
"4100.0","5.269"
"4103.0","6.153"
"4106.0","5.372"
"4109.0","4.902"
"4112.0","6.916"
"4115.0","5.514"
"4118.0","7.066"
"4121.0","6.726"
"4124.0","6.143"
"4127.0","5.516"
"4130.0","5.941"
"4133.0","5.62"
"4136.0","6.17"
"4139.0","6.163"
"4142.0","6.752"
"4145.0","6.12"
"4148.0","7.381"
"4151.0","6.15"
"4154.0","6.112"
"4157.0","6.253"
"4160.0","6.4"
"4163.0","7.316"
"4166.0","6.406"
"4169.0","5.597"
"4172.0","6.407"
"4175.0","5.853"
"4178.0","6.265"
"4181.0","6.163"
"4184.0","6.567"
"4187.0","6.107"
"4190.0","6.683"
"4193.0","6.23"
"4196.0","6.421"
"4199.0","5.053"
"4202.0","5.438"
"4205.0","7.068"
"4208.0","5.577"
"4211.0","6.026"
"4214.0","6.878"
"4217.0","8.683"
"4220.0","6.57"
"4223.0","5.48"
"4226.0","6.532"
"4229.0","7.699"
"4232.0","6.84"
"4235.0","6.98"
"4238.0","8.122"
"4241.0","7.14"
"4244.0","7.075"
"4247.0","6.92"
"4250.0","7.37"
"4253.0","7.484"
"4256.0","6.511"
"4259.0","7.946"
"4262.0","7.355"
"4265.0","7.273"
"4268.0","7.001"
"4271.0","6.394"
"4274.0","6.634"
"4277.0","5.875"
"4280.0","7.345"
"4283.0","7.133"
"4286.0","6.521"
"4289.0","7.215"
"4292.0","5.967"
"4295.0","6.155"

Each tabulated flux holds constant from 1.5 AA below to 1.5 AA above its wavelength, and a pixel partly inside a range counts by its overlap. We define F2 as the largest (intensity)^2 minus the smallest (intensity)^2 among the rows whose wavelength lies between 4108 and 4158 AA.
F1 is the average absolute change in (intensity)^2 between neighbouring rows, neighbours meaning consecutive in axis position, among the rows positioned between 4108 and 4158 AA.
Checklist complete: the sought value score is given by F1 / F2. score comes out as 0.302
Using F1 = 9.2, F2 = 30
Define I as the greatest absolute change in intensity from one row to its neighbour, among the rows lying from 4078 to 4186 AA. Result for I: 2.05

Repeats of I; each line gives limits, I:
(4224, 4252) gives 1.17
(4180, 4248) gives 2.11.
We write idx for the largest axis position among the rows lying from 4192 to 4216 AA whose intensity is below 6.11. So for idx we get 4211.0 AA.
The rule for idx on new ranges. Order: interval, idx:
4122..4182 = 4175.0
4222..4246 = 4223.0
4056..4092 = 4091.0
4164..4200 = 4199.0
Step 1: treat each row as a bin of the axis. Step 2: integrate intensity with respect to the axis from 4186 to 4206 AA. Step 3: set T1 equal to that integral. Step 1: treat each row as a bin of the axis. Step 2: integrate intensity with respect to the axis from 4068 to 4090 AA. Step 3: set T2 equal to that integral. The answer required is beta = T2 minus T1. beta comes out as 18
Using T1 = 122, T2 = 140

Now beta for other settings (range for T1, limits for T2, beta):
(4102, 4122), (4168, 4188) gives 2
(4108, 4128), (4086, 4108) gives 12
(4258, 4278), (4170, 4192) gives 0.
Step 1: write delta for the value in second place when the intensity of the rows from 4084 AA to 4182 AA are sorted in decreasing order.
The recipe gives 7.316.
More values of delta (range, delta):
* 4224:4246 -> 7.699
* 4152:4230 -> 7.699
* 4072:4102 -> 7.243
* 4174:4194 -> 6.567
